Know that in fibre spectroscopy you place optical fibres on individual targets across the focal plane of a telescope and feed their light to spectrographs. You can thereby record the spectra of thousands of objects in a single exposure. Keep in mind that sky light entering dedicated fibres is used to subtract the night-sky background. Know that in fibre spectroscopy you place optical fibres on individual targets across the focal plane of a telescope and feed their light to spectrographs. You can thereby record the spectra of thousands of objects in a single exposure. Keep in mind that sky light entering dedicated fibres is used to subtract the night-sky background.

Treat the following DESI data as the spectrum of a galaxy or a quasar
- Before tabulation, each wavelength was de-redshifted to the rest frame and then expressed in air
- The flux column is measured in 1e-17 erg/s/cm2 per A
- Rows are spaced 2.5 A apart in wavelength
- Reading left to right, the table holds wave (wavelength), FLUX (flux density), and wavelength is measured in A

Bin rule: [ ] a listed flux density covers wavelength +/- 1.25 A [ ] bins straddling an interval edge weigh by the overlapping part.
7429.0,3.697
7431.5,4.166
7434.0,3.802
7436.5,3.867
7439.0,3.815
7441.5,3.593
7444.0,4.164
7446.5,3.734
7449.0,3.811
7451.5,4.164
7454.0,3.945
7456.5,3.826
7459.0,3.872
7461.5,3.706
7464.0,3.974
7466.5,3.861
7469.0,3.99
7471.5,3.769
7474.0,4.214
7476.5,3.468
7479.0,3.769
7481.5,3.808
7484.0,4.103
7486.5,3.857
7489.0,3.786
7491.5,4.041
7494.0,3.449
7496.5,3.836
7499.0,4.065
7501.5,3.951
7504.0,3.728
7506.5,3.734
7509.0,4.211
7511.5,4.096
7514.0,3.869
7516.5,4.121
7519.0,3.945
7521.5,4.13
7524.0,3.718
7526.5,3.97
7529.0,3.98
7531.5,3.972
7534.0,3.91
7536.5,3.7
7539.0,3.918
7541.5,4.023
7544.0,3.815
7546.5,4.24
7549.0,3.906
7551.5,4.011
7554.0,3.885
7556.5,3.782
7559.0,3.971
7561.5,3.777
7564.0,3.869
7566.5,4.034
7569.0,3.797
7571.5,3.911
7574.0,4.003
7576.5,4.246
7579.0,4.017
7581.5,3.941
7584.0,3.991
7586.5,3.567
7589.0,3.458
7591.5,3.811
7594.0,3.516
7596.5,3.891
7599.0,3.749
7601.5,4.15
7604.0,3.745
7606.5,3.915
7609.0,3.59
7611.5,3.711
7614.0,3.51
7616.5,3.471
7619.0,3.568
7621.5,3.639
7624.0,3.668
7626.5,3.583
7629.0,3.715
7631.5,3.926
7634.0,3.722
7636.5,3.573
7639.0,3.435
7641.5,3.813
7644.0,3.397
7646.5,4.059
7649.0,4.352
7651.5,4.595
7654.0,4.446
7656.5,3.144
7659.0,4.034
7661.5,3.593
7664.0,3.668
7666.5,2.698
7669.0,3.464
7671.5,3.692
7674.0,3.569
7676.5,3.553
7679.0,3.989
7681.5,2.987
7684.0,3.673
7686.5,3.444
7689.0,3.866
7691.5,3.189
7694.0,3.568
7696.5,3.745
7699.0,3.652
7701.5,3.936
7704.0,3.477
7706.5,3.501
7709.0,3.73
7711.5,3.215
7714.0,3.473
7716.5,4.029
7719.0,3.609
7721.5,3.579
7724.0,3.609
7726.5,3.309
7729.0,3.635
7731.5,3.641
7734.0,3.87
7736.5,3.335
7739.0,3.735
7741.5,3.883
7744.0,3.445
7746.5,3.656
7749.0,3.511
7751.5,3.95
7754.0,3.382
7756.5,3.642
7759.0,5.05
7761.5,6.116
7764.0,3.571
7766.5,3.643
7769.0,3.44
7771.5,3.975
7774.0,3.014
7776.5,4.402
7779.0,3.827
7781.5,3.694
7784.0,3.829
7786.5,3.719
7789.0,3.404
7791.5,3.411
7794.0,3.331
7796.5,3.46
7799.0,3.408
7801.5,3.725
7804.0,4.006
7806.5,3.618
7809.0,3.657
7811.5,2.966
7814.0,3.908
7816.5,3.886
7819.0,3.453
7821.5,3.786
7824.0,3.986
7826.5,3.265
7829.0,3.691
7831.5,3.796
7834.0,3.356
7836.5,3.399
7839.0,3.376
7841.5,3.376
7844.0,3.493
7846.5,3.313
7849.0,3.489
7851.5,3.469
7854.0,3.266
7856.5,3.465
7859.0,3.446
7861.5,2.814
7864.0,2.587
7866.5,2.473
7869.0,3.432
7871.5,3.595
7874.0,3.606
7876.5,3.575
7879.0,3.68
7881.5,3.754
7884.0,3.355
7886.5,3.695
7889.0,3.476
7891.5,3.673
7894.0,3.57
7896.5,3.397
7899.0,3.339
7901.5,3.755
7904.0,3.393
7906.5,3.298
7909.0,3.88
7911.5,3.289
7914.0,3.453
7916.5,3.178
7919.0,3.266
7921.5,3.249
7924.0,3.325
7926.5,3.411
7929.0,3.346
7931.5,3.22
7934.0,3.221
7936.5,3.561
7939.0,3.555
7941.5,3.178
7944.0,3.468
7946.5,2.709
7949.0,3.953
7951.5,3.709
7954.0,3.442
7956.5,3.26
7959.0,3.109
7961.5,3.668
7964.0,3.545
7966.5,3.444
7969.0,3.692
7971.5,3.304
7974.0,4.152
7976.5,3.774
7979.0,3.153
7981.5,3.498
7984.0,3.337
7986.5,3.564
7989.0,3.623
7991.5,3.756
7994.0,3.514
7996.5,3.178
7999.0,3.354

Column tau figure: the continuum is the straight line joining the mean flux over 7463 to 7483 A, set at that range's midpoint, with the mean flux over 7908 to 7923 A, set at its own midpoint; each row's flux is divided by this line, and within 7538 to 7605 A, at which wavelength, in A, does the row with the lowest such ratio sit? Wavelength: 7589.0 A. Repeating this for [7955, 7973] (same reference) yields 7959.0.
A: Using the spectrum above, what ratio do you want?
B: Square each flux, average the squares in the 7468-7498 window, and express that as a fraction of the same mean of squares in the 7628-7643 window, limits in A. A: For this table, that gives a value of 1.08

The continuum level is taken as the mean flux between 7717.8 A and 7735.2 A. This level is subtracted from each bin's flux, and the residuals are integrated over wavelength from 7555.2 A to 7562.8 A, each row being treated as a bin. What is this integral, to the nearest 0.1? 1.8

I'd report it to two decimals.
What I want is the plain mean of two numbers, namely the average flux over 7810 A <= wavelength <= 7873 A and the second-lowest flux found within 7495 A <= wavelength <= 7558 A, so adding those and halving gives 3.56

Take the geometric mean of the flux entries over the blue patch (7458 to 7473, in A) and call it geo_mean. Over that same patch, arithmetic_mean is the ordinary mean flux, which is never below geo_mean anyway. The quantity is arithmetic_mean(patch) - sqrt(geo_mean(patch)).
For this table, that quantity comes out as 1.90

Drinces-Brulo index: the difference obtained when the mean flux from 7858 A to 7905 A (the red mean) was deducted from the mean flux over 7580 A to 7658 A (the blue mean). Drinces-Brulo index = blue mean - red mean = 0.36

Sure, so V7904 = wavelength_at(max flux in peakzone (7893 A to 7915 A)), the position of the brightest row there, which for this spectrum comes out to 7909.0 A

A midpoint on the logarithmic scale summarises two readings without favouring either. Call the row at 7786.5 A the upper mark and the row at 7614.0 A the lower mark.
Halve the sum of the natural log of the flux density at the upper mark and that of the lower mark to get 1.28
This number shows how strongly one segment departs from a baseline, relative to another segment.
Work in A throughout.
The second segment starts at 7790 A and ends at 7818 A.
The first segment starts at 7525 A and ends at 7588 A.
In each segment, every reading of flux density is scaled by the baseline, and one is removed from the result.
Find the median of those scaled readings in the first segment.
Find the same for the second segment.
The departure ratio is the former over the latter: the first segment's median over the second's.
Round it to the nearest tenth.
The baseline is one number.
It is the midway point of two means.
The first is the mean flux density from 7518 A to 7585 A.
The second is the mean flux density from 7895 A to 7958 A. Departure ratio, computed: -5.4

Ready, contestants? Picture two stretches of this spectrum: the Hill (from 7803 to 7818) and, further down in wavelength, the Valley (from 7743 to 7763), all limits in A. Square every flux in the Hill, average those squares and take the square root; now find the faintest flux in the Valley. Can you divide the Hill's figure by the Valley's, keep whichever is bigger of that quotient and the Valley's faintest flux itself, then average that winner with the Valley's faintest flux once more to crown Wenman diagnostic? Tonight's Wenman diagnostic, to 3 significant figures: 3.38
